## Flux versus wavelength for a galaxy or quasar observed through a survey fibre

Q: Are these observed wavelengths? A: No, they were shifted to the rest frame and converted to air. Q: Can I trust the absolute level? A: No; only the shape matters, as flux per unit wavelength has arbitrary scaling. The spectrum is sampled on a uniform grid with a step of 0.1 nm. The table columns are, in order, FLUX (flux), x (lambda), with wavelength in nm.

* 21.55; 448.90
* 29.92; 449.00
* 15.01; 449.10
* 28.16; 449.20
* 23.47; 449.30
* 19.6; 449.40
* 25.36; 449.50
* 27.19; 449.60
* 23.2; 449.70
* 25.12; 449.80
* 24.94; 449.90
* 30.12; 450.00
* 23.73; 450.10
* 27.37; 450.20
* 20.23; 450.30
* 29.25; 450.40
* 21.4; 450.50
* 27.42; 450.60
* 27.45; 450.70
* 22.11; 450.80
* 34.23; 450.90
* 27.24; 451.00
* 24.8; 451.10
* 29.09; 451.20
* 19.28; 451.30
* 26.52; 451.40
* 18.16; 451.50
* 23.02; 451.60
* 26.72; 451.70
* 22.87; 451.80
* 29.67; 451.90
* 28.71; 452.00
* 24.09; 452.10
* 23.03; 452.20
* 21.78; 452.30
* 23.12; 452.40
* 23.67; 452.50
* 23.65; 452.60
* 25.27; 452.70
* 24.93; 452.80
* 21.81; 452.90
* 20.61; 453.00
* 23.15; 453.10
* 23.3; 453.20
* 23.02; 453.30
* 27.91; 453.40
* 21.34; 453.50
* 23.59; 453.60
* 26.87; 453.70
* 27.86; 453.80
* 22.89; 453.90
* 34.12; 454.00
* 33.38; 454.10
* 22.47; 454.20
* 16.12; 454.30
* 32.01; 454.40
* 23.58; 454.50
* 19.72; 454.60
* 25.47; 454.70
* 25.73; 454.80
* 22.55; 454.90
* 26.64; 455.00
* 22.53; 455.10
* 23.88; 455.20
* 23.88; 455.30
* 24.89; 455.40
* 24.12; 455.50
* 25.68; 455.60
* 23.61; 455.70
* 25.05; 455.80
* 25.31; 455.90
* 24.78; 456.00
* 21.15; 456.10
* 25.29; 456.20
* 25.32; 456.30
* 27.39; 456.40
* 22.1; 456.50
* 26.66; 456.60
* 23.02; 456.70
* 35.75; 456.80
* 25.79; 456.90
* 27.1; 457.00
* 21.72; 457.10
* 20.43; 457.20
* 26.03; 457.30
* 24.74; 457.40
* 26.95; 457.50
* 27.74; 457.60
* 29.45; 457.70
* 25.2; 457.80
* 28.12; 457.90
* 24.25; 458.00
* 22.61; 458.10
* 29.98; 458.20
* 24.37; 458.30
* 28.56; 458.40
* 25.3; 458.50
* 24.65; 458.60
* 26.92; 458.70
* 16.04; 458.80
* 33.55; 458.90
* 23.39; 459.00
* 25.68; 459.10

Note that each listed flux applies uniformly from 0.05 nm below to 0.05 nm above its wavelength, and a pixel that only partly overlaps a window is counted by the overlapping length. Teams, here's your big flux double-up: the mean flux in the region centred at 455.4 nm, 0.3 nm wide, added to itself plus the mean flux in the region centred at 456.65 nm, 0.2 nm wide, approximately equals 73.4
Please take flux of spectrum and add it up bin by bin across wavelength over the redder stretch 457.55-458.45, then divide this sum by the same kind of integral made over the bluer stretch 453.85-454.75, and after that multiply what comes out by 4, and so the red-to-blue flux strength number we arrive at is 4.18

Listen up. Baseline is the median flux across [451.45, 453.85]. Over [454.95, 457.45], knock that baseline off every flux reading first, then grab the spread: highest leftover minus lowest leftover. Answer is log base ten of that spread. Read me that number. 1.19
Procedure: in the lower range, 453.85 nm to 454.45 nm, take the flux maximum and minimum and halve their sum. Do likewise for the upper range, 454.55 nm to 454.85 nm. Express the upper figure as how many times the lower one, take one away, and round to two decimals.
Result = -0.10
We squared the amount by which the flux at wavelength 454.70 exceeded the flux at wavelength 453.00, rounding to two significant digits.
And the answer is 24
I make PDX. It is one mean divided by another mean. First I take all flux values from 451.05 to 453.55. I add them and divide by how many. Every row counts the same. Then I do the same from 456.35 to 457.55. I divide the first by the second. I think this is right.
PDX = 0.935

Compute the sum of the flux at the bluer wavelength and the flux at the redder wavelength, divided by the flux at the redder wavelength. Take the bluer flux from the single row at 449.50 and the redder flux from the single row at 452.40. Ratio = 2.10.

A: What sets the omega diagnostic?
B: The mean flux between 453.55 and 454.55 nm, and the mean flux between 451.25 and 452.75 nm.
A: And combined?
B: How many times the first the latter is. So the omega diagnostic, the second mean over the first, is 0.91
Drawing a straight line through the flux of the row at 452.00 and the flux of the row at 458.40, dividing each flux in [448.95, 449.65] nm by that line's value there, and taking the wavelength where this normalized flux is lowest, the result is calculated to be 449.10 nm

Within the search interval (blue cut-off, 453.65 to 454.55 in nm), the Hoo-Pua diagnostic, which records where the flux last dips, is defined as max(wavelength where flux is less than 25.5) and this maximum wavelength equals 454.50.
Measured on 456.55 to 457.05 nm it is 456.70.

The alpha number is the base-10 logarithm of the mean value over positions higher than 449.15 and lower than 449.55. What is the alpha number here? 1.38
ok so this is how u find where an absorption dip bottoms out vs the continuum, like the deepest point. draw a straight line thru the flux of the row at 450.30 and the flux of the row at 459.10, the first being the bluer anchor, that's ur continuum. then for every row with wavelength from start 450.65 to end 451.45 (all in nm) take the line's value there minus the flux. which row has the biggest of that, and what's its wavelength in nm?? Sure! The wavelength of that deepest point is 451.30 nm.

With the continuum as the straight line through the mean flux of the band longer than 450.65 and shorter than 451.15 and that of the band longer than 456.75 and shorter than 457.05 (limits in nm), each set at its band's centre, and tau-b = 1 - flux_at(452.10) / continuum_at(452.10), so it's 0.13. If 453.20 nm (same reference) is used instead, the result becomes 0.17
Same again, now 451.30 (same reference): 0.29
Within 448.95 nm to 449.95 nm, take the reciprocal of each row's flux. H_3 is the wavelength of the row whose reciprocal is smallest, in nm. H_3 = 449.00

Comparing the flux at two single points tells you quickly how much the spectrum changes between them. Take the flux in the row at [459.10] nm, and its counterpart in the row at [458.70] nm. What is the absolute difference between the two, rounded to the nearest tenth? 1.2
